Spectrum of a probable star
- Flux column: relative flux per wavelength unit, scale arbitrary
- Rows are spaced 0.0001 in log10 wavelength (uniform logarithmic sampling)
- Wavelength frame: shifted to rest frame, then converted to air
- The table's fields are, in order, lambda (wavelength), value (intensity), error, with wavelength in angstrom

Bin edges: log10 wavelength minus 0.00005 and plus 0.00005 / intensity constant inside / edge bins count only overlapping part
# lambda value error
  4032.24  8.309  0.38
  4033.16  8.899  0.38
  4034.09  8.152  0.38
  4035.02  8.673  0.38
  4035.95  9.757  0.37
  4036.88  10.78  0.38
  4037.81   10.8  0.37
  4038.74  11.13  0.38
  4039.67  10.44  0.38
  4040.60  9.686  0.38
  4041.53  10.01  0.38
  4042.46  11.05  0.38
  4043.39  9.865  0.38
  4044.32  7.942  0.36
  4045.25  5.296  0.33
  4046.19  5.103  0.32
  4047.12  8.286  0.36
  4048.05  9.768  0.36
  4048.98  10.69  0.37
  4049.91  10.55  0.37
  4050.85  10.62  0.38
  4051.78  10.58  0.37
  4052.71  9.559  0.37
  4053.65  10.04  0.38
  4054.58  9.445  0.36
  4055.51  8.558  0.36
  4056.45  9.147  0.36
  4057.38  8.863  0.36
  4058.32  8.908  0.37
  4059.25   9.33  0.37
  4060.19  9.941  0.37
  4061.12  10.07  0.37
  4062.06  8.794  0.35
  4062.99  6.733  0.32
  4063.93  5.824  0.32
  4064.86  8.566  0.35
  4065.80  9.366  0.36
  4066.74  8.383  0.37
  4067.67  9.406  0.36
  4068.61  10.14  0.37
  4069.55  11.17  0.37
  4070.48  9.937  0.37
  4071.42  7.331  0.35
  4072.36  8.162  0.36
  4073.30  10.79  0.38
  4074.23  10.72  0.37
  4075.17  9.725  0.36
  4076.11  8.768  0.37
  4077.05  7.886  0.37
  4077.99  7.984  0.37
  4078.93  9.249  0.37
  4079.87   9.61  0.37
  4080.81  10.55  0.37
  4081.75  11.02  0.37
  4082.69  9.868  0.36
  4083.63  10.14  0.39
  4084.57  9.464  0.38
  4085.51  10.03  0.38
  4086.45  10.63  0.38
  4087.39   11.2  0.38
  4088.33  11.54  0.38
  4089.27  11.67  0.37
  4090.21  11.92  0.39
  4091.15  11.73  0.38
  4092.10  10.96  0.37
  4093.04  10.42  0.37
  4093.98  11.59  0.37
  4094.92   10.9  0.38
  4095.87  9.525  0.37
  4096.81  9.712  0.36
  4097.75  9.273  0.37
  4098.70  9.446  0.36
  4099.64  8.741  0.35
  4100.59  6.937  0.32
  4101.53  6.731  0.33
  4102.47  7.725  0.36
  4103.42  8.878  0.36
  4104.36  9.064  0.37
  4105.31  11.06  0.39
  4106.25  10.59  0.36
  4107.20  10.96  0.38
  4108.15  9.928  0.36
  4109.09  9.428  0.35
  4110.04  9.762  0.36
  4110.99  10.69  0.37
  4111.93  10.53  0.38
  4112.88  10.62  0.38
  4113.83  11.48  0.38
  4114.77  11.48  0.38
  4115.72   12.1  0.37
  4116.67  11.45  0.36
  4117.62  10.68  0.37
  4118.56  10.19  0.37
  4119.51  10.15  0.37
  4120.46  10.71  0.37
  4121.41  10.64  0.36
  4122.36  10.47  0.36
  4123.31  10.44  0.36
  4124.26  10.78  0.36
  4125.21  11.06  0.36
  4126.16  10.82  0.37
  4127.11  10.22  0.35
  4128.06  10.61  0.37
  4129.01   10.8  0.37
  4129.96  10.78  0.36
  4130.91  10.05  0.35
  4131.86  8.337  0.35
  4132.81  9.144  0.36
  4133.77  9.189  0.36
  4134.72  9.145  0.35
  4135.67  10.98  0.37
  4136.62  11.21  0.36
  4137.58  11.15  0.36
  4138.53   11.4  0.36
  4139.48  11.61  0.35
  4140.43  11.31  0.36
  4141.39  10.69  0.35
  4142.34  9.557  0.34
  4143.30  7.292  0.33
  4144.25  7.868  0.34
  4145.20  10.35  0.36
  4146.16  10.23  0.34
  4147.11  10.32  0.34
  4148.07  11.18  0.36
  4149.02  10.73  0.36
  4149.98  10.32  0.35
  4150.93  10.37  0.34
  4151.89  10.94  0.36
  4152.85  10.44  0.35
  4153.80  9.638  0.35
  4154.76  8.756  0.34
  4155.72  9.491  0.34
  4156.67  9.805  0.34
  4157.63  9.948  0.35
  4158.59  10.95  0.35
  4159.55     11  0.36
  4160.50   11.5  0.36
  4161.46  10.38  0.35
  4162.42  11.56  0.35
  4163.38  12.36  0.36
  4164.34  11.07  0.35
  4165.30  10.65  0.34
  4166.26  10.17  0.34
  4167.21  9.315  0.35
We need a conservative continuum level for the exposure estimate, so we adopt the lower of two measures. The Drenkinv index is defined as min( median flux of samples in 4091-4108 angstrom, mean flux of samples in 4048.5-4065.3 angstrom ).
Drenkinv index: 9.2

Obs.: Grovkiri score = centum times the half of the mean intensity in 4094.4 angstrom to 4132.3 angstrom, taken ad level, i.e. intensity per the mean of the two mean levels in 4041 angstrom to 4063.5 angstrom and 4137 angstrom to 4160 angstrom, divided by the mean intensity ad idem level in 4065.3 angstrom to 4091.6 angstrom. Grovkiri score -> 50.8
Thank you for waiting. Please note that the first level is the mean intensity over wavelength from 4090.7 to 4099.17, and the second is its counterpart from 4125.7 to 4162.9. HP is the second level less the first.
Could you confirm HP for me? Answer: -0.1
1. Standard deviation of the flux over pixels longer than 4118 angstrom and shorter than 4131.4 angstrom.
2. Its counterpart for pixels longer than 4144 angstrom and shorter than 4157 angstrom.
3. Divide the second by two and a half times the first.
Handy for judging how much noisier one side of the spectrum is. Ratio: 1.15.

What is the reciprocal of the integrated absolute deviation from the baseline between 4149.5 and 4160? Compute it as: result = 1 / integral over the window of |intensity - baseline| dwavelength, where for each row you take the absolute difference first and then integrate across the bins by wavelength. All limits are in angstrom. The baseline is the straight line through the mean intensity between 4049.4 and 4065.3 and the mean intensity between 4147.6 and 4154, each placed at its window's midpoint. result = 0.15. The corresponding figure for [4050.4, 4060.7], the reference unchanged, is 0.16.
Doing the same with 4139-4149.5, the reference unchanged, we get 0.10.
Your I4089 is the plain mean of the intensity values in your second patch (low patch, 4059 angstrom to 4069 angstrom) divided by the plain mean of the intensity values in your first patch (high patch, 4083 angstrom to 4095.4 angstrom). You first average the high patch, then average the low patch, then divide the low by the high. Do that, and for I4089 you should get 0.80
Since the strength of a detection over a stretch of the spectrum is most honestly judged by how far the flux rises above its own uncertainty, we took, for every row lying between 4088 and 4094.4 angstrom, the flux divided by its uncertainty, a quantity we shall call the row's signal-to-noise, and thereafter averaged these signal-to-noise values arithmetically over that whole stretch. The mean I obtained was 30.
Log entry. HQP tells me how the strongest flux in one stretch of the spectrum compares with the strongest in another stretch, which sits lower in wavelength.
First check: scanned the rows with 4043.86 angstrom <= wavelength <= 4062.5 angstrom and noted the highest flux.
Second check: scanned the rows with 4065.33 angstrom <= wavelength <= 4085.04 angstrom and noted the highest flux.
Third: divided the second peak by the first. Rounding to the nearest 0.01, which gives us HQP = 1.04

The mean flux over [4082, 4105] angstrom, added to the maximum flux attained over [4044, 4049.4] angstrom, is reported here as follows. 20.6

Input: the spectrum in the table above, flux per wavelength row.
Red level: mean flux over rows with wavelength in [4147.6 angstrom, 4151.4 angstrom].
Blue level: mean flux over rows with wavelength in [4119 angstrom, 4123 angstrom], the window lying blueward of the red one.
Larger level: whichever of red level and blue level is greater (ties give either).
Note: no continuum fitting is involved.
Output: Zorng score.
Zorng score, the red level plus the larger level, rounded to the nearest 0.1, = 21.3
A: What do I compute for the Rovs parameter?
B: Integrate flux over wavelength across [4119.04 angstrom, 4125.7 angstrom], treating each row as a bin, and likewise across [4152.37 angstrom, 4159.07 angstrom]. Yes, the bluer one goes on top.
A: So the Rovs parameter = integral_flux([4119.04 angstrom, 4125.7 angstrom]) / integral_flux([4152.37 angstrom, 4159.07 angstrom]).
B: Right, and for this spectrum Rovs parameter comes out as 1.07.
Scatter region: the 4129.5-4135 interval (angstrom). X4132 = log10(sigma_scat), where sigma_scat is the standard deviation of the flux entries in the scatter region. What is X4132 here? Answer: -0.1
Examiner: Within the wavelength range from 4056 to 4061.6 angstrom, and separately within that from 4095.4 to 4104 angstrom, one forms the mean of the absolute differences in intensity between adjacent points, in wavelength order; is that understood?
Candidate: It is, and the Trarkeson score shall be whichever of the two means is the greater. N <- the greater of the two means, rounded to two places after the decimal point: 0.71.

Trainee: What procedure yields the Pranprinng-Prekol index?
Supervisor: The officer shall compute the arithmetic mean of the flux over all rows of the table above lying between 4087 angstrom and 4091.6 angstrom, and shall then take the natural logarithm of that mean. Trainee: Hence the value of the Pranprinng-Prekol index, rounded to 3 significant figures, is 2.45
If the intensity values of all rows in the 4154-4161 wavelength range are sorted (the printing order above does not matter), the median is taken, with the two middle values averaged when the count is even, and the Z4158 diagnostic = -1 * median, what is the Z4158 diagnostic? -9.9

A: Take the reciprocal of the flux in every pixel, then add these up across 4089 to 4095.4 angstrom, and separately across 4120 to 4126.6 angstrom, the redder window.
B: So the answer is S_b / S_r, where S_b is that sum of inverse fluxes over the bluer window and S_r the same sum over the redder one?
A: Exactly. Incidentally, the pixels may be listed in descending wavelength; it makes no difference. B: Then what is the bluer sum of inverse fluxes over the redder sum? 0.95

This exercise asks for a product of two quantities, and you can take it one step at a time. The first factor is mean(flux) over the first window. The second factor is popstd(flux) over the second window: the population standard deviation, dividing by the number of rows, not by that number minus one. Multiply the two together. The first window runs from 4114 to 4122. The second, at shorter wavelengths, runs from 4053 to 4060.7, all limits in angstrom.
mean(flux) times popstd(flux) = 5.3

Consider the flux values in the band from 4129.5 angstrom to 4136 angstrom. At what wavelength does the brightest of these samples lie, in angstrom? 4135.67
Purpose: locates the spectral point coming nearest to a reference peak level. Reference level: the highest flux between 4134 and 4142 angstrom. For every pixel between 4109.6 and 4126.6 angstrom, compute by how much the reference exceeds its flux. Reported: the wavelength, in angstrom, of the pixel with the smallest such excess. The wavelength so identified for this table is 4115.72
